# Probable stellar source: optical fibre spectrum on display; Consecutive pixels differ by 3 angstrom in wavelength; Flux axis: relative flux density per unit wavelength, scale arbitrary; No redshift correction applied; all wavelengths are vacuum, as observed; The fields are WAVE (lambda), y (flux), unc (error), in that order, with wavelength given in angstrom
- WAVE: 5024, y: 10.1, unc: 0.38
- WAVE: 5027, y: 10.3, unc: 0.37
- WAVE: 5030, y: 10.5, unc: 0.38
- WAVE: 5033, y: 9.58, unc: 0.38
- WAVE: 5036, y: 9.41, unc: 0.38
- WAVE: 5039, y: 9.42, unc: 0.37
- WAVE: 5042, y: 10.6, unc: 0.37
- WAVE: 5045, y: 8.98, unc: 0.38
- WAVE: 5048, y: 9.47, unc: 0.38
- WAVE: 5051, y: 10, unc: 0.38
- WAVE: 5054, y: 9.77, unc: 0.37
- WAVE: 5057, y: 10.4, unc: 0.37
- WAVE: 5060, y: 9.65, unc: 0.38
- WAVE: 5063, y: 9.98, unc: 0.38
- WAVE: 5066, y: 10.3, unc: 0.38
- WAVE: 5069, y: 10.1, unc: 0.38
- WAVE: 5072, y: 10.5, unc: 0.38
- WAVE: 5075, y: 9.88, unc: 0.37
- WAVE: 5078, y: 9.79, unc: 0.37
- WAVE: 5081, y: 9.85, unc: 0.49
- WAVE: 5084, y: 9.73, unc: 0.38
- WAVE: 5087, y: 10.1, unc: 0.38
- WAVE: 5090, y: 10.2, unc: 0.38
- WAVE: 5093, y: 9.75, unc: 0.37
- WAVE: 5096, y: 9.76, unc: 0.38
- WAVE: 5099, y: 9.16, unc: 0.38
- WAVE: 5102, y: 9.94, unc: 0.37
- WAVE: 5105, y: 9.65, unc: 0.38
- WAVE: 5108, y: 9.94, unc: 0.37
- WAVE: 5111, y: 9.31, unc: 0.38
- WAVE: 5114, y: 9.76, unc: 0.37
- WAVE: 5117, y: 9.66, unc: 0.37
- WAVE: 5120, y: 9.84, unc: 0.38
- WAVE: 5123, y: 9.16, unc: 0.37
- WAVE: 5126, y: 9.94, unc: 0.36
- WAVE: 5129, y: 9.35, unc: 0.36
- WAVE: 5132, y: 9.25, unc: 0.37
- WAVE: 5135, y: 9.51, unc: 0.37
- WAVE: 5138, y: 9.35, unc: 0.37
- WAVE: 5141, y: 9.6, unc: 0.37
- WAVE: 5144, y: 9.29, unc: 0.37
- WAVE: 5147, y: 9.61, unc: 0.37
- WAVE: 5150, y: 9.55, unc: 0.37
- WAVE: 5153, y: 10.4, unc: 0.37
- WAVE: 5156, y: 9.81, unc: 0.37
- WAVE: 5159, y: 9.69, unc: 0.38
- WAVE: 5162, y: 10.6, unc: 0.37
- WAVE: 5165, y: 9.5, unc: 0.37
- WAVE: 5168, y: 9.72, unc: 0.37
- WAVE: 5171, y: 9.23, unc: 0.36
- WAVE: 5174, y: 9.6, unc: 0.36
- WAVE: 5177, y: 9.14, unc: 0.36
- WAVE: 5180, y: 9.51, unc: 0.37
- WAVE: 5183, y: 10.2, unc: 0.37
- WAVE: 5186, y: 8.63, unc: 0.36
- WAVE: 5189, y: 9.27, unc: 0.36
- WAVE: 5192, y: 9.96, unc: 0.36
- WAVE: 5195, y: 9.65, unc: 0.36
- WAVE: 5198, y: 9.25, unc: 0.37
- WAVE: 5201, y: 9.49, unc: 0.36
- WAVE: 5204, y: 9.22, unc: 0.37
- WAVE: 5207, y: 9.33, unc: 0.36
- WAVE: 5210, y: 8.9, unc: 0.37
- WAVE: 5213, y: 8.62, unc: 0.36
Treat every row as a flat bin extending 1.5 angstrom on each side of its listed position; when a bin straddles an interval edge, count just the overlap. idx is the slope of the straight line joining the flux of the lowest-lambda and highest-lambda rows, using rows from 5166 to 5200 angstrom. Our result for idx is -0.016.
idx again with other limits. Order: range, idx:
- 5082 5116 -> 0.001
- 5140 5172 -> -0.012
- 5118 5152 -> -0.010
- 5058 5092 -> 0.018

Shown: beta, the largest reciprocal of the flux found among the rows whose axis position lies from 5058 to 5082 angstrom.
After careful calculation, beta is 0.104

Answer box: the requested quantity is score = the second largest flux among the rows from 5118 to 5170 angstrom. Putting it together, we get 10.4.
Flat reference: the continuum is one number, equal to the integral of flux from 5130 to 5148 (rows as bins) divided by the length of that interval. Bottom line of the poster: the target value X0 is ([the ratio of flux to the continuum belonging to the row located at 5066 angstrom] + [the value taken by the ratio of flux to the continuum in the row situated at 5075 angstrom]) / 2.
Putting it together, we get 1.07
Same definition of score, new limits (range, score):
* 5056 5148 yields 10.4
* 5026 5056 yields 10.5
